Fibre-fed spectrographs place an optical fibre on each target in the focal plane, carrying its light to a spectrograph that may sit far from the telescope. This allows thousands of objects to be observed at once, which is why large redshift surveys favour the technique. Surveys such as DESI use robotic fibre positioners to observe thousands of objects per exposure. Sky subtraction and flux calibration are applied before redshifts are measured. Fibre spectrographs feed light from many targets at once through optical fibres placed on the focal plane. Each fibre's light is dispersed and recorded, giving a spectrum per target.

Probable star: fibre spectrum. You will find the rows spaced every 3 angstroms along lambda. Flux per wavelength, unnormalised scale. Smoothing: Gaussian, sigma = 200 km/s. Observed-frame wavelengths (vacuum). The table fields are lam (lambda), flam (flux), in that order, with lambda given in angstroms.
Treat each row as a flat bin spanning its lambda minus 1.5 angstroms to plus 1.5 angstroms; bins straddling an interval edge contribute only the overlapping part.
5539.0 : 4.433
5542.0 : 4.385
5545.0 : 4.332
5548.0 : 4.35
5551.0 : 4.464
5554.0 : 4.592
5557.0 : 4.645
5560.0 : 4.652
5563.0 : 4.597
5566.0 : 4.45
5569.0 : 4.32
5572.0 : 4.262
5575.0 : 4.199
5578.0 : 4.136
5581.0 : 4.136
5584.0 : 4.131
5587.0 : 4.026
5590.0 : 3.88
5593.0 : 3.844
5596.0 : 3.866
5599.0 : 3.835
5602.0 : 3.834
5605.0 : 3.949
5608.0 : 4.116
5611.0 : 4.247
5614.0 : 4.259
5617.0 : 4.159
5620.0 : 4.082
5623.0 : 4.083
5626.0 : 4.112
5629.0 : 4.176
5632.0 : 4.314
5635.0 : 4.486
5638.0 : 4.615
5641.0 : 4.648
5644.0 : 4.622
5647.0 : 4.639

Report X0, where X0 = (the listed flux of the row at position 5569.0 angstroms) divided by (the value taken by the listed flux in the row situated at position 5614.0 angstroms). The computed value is 1.01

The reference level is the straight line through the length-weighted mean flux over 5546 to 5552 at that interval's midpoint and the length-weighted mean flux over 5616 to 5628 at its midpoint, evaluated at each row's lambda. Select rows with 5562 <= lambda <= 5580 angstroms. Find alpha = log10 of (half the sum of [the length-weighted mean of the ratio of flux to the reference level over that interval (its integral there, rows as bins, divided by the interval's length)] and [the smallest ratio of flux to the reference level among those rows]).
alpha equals -0.007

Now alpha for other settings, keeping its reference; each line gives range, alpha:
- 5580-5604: -0.036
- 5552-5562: 0.023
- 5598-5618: -0.025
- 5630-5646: 0.037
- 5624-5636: 0.010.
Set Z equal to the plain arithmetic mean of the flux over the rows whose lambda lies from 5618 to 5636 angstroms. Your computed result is 4.21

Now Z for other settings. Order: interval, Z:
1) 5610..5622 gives 4.19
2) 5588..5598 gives 3.86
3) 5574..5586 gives 4.15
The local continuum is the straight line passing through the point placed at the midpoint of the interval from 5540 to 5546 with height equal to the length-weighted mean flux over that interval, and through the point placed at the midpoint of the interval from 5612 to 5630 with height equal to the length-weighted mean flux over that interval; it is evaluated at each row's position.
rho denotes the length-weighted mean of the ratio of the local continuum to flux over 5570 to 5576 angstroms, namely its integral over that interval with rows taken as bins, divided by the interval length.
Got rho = 1.010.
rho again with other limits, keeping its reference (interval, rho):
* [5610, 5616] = 0.982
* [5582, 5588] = 1.040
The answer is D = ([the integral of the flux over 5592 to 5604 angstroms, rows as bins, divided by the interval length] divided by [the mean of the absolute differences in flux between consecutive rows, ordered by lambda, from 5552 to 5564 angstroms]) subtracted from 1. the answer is -99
